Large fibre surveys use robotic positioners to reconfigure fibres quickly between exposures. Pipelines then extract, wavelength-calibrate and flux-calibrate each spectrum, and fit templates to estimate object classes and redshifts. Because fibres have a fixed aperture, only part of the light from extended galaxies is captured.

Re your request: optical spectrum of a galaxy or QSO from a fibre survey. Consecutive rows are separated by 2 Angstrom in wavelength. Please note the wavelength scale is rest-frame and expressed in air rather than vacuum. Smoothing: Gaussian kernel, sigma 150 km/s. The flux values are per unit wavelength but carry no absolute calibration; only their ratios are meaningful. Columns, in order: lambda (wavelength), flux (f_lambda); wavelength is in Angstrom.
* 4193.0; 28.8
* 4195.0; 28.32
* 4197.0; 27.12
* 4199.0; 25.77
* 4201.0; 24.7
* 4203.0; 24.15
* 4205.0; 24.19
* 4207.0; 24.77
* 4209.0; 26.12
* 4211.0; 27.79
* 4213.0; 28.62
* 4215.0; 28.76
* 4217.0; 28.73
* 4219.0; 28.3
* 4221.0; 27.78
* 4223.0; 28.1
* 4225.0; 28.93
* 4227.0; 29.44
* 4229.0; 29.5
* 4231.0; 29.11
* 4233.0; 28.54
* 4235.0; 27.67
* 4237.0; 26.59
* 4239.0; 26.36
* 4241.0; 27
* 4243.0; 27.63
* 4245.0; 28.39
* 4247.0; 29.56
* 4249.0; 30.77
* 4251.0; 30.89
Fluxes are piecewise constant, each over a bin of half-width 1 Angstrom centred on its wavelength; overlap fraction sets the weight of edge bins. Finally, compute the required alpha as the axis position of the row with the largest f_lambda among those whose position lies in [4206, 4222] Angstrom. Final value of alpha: 4215.0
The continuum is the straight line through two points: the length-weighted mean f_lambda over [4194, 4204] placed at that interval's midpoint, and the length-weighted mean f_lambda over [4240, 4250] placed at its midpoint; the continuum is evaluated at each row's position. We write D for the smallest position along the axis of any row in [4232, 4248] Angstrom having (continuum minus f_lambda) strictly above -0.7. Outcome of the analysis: 4233.0 Angstrom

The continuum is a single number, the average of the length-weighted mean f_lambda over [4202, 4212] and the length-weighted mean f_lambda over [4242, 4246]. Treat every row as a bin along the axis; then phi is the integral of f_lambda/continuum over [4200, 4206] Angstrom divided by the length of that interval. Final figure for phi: 0.91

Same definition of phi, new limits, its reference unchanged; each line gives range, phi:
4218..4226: 1.06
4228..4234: 1.09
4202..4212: 0.95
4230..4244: 1.03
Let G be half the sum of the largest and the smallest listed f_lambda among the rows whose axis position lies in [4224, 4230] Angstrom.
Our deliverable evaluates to 29.2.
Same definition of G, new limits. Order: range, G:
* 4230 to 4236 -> 28.4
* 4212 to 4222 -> 28.3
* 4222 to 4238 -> 28.0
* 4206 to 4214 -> 26.7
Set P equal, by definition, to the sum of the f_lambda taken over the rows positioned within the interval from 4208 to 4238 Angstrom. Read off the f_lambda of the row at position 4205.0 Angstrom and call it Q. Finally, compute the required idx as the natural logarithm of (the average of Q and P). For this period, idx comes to 5.4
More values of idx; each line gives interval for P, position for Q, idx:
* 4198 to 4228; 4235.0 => 5.4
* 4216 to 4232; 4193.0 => 4.9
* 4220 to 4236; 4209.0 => 4.8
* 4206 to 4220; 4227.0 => 4.7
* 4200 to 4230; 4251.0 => 5.4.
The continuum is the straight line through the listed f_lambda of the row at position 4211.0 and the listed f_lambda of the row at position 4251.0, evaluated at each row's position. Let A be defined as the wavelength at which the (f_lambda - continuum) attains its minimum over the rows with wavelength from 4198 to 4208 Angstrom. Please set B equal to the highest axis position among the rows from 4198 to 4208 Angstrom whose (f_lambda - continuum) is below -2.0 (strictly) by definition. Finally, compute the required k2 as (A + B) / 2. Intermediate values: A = 4205.0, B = 4207.0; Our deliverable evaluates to 4206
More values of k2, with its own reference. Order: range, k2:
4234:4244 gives 4241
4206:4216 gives 4207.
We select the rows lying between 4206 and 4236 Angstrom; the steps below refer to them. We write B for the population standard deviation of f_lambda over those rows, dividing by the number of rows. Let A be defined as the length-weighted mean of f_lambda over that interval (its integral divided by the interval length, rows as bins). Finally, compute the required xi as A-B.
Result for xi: 26.9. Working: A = 28.1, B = 1.2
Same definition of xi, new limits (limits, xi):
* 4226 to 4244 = 26.8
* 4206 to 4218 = 25.9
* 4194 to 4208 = 24.1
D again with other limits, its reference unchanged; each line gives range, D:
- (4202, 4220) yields 4203.0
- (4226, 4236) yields 4233.0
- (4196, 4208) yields 4199.0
